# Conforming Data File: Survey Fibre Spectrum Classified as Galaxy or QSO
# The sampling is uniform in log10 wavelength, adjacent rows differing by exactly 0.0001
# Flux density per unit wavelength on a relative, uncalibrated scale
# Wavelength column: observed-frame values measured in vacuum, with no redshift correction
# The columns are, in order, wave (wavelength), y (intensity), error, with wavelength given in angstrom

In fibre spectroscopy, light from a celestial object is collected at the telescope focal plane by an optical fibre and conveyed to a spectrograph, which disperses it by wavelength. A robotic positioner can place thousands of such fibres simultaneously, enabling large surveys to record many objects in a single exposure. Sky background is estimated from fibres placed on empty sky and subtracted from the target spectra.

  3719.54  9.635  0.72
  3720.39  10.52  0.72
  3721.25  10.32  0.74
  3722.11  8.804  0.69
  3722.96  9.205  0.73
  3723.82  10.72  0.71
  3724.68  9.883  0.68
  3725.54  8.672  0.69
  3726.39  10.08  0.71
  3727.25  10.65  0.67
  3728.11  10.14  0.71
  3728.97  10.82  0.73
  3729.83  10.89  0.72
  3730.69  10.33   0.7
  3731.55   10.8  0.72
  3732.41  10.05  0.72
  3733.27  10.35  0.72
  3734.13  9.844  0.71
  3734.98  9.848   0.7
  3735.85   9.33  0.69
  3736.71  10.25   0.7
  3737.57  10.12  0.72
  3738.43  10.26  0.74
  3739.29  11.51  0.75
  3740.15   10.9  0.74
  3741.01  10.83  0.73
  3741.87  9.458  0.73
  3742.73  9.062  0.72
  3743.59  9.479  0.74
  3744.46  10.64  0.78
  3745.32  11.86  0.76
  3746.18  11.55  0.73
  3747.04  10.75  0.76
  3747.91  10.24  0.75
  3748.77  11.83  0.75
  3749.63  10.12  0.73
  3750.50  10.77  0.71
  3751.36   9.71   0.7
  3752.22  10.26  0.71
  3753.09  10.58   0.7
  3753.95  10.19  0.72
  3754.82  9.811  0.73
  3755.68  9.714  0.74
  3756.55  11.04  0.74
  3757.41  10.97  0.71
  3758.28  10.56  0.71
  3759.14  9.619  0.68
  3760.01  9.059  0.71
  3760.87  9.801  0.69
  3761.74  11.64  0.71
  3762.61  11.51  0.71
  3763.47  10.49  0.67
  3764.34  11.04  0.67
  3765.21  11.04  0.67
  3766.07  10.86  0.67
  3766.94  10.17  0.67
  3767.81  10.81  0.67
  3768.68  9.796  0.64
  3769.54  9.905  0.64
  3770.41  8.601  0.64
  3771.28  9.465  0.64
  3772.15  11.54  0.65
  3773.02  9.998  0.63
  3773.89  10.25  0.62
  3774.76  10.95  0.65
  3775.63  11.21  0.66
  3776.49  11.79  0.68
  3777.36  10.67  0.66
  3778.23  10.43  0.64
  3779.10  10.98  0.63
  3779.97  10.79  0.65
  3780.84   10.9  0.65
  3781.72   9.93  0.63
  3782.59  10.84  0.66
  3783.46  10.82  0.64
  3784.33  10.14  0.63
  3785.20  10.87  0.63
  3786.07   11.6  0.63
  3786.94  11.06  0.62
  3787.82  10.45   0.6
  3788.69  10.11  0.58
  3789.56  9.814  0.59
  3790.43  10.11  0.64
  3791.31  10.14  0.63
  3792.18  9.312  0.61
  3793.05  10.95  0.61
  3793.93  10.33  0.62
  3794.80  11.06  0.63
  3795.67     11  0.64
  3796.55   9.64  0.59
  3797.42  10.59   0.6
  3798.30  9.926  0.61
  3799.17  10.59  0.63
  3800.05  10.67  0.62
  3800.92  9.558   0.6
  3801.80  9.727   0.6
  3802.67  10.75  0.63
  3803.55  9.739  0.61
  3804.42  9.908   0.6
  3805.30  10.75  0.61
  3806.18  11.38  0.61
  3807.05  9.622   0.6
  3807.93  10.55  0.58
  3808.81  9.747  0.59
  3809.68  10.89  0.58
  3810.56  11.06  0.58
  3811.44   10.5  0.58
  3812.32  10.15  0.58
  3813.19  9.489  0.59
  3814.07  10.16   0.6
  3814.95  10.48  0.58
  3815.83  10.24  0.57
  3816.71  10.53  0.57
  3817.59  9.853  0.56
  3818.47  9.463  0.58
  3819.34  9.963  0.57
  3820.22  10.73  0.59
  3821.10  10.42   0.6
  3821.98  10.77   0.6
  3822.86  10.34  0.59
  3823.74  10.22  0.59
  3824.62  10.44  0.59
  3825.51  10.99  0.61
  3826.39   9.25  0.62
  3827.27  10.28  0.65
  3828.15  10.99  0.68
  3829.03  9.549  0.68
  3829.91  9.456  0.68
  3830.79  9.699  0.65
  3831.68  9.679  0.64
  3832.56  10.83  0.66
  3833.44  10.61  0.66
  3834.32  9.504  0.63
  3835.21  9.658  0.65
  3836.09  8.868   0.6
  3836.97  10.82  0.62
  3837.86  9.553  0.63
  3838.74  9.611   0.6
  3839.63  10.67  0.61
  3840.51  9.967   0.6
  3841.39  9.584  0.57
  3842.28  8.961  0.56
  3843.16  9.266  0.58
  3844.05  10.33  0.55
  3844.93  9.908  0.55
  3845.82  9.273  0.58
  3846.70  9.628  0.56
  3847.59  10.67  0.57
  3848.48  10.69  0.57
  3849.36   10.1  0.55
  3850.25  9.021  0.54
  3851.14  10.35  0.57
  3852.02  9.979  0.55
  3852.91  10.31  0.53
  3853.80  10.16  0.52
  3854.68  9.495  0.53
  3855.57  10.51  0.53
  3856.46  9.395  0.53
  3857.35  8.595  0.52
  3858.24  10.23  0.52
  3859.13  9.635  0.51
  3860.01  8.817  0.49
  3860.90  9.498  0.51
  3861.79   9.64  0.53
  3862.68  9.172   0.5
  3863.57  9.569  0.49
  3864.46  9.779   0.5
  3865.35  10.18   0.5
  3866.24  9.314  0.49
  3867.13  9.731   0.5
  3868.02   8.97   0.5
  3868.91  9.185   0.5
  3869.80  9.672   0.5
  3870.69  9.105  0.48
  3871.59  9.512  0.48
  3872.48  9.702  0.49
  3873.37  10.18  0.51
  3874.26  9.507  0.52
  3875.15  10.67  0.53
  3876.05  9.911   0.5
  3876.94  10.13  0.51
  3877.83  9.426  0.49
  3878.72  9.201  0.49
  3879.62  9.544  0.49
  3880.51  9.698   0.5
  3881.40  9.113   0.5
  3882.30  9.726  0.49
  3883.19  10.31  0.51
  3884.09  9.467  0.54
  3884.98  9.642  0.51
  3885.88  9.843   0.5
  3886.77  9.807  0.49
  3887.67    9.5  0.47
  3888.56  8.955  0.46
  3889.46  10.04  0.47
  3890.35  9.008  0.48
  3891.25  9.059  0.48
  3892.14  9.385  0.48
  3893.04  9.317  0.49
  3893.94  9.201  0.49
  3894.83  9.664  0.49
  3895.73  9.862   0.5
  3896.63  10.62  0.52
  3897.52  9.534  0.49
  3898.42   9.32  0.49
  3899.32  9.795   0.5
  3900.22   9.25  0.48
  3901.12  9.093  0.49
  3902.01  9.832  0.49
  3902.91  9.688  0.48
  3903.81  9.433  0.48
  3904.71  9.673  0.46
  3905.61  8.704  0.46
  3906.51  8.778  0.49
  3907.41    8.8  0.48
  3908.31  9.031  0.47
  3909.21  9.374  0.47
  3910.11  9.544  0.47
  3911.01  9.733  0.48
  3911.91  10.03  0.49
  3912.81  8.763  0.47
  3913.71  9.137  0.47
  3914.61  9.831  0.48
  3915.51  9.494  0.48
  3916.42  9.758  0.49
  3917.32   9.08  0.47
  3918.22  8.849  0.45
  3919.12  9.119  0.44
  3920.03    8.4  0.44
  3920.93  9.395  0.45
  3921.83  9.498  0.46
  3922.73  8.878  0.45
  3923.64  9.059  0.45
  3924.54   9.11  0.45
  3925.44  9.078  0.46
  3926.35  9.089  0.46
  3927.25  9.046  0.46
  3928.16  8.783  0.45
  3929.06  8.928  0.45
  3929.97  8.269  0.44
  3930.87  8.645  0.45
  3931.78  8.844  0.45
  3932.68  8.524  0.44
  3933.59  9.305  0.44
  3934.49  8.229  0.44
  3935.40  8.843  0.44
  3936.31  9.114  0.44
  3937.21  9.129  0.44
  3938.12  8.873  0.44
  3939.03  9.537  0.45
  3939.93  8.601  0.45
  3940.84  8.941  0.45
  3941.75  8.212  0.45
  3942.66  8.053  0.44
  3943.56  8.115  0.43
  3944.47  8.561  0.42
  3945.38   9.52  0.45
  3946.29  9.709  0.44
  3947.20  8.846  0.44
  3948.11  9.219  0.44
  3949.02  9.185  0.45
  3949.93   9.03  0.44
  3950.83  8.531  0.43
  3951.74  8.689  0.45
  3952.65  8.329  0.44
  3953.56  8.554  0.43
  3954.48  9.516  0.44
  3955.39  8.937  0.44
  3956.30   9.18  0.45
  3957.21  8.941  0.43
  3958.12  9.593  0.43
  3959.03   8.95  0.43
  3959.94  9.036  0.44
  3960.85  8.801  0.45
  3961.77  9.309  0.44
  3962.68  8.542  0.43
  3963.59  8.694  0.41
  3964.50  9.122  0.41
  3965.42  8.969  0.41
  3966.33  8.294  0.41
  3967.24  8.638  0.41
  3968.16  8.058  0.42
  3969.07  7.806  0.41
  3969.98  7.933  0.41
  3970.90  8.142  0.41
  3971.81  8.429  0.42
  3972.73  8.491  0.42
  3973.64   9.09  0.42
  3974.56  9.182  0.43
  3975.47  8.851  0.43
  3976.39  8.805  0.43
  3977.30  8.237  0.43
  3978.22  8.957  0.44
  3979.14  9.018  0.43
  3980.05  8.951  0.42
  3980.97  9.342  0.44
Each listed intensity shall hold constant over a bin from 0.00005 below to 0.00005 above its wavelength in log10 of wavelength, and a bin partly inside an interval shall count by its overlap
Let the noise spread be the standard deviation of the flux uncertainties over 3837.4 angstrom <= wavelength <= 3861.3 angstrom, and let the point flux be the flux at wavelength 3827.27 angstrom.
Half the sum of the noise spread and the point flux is 5.2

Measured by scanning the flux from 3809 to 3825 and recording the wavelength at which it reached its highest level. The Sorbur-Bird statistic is 3810.56 angstrom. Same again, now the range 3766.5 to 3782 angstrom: 3776.49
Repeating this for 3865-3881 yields 3875.15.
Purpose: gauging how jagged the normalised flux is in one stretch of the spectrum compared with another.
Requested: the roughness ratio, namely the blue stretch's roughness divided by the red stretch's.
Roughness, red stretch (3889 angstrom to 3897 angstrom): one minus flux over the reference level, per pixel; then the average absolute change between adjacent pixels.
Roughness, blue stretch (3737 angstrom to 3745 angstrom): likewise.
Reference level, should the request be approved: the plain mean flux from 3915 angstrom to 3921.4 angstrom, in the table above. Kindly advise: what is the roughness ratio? 1.80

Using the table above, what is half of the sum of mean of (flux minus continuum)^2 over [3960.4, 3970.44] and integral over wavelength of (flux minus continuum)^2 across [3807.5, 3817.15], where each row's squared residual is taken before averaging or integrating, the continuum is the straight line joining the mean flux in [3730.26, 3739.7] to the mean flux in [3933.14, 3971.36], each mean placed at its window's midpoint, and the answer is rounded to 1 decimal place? 2.9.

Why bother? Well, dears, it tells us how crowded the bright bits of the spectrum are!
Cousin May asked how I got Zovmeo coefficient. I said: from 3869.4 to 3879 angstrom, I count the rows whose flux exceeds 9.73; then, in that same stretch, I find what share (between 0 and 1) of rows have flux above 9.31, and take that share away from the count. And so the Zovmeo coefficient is 3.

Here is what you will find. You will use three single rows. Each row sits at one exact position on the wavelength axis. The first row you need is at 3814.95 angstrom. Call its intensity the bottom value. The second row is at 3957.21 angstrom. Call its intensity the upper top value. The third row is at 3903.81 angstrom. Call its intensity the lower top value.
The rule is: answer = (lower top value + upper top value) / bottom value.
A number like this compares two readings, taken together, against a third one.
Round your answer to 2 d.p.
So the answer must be 1.75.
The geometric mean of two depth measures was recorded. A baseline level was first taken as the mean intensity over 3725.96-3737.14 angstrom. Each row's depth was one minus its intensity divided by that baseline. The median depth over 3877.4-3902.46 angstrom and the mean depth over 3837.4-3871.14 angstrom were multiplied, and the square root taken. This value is 0.063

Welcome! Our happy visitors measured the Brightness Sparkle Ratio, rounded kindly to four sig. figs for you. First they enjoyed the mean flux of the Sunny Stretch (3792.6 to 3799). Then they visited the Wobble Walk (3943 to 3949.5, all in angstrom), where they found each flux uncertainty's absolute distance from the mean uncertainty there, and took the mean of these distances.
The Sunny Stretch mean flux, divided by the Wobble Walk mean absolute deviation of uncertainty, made 1354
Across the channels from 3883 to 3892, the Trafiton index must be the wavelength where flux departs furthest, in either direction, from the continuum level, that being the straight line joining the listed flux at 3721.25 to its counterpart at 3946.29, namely 3888.56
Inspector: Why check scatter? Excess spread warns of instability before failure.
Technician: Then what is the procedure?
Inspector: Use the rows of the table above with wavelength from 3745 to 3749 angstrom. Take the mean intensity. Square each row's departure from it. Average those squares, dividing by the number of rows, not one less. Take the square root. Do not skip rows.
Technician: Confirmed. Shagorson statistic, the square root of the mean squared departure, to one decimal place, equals 0.6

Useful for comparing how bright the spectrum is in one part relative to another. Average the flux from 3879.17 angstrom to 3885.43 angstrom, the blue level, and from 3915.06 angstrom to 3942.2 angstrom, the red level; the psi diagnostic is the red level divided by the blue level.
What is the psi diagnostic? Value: 0.929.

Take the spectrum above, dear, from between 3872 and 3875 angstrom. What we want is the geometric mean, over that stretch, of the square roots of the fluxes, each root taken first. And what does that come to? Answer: 3.13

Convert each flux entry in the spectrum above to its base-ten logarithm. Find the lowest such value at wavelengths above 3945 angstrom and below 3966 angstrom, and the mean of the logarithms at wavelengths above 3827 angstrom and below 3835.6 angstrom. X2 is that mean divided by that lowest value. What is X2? 1.09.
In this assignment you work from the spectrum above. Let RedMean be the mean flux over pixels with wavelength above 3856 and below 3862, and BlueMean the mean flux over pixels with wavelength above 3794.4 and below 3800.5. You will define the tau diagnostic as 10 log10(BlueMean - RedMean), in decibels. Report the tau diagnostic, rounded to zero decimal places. 0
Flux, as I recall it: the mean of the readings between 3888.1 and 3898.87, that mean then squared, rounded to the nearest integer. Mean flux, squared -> 90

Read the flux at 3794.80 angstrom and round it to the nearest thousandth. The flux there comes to 11.060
